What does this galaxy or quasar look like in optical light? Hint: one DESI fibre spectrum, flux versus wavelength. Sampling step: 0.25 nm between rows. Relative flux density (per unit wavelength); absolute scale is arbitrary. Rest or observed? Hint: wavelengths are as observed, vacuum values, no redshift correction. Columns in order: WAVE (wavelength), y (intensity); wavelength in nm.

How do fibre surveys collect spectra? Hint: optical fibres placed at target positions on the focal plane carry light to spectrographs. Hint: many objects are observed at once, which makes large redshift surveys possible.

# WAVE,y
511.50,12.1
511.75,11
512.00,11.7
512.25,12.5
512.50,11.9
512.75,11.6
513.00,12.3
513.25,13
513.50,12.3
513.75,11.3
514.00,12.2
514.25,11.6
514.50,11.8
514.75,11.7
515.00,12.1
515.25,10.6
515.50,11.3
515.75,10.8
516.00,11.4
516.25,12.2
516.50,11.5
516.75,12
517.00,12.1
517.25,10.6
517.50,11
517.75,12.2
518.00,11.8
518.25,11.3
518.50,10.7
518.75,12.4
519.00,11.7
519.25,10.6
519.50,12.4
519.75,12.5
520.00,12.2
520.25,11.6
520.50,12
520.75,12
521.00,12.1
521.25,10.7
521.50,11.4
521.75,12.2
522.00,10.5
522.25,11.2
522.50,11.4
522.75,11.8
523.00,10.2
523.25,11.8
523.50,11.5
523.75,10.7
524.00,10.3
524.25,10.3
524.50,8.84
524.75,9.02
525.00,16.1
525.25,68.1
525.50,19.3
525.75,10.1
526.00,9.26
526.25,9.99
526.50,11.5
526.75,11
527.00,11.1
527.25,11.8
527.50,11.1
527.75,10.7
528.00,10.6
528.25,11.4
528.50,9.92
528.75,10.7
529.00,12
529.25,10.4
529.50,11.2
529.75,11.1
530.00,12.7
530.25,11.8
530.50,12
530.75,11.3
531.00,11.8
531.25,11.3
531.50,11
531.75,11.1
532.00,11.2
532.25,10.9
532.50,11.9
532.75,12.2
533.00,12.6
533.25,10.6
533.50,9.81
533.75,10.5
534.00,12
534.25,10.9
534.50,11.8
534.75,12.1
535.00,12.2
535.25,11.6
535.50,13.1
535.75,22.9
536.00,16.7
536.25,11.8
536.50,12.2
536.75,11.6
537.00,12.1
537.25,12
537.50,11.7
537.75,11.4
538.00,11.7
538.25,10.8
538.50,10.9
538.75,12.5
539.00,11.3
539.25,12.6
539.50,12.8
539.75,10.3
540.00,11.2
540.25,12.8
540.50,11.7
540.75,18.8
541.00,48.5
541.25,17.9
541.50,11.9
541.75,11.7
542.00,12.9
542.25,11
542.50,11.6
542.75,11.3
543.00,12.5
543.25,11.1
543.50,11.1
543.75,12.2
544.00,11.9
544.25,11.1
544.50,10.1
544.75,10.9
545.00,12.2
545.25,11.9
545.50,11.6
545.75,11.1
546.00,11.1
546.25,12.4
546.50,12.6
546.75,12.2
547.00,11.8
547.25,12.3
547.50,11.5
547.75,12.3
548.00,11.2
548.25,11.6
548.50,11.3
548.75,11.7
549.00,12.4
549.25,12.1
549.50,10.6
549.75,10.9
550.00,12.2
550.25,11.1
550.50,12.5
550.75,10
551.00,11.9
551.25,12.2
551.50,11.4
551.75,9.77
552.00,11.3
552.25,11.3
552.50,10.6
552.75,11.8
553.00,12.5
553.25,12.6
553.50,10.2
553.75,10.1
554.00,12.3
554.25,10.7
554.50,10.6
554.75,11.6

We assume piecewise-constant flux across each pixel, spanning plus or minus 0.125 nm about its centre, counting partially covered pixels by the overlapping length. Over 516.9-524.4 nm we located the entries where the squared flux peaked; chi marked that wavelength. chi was 519.75 nm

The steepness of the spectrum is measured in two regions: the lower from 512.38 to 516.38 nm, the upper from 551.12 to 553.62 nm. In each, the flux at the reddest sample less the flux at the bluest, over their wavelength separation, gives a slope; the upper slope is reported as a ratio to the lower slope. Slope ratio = -11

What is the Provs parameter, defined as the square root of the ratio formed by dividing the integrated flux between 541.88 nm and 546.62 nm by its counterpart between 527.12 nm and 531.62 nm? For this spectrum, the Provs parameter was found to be 1.04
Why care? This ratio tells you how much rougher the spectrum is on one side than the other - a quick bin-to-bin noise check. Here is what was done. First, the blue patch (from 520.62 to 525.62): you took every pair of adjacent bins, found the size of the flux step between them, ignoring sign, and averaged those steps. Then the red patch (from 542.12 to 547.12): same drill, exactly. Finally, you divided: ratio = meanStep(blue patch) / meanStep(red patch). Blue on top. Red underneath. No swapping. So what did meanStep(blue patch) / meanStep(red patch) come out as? 10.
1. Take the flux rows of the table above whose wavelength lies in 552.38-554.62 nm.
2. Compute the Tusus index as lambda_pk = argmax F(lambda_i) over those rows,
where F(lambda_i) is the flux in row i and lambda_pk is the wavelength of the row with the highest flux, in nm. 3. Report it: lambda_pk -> 553.25 nm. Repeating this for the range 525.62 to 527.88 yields 527.25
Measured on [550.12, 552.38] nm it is 550.50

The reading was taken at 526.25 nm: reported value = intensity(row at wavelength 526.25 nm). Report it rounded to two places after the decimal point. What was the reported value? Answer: 9.99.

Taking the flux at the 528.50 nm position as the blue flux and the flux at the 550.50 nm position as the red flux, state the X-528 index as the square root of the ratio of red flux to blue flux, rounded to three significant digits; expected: 1.12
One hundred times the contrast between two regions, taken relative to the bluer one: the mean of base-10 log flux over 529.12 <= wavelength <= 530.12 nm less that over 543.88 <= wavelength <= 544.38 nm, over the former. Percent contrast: -0.6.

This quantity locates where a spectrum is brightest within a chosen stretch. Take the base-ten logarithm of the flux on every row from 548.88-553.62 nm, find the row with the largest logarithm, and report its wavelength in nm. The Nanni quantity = 553.25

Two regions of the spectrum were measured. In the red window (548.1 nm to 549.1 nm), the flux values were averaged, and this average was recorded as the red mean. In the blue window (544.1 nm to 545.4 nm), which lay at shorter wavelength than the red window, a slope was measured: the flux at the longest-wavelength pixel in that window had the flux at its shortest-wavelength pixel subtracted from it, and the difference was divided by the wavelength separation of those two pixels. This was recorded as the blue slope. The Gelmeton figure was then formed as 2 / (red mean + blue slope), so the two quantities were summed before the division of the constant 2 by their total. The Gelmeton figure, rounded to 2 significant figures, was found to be 0.16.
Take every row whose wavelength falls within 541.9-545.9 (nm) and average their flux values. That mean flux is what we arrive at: 11.5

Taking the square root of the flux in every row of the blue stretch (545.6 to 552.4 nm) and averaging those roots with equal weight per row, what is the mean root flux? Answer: 3.40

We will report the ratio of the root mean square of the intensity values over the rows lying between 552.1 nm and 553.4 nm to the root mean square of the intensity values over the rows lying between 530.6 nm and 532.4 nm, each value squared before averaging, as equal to 1.0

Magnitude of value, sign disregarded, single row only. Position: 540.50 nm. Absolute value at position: 11.7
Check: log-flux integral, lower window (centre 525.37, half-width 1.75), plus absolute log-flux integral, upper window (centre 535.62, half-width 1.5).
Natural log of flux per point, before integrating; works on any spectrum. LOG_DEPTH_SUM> 17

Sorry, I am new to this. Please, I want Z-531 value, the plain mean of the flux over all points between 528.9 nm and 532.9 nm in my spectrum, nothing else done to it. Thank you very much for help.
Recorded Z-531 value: 11.5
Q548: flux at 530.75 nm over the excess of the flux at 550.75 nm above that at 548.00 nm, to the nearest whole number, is -9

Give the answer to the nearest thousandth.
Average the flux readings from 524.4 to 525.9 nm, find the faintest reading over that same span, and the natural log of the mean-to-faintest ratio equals 0.908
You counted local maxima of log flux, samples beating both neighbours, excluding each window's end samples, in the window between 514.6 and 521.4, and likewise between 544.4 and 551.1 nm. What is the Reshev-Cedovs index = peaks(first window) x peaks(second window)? 64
